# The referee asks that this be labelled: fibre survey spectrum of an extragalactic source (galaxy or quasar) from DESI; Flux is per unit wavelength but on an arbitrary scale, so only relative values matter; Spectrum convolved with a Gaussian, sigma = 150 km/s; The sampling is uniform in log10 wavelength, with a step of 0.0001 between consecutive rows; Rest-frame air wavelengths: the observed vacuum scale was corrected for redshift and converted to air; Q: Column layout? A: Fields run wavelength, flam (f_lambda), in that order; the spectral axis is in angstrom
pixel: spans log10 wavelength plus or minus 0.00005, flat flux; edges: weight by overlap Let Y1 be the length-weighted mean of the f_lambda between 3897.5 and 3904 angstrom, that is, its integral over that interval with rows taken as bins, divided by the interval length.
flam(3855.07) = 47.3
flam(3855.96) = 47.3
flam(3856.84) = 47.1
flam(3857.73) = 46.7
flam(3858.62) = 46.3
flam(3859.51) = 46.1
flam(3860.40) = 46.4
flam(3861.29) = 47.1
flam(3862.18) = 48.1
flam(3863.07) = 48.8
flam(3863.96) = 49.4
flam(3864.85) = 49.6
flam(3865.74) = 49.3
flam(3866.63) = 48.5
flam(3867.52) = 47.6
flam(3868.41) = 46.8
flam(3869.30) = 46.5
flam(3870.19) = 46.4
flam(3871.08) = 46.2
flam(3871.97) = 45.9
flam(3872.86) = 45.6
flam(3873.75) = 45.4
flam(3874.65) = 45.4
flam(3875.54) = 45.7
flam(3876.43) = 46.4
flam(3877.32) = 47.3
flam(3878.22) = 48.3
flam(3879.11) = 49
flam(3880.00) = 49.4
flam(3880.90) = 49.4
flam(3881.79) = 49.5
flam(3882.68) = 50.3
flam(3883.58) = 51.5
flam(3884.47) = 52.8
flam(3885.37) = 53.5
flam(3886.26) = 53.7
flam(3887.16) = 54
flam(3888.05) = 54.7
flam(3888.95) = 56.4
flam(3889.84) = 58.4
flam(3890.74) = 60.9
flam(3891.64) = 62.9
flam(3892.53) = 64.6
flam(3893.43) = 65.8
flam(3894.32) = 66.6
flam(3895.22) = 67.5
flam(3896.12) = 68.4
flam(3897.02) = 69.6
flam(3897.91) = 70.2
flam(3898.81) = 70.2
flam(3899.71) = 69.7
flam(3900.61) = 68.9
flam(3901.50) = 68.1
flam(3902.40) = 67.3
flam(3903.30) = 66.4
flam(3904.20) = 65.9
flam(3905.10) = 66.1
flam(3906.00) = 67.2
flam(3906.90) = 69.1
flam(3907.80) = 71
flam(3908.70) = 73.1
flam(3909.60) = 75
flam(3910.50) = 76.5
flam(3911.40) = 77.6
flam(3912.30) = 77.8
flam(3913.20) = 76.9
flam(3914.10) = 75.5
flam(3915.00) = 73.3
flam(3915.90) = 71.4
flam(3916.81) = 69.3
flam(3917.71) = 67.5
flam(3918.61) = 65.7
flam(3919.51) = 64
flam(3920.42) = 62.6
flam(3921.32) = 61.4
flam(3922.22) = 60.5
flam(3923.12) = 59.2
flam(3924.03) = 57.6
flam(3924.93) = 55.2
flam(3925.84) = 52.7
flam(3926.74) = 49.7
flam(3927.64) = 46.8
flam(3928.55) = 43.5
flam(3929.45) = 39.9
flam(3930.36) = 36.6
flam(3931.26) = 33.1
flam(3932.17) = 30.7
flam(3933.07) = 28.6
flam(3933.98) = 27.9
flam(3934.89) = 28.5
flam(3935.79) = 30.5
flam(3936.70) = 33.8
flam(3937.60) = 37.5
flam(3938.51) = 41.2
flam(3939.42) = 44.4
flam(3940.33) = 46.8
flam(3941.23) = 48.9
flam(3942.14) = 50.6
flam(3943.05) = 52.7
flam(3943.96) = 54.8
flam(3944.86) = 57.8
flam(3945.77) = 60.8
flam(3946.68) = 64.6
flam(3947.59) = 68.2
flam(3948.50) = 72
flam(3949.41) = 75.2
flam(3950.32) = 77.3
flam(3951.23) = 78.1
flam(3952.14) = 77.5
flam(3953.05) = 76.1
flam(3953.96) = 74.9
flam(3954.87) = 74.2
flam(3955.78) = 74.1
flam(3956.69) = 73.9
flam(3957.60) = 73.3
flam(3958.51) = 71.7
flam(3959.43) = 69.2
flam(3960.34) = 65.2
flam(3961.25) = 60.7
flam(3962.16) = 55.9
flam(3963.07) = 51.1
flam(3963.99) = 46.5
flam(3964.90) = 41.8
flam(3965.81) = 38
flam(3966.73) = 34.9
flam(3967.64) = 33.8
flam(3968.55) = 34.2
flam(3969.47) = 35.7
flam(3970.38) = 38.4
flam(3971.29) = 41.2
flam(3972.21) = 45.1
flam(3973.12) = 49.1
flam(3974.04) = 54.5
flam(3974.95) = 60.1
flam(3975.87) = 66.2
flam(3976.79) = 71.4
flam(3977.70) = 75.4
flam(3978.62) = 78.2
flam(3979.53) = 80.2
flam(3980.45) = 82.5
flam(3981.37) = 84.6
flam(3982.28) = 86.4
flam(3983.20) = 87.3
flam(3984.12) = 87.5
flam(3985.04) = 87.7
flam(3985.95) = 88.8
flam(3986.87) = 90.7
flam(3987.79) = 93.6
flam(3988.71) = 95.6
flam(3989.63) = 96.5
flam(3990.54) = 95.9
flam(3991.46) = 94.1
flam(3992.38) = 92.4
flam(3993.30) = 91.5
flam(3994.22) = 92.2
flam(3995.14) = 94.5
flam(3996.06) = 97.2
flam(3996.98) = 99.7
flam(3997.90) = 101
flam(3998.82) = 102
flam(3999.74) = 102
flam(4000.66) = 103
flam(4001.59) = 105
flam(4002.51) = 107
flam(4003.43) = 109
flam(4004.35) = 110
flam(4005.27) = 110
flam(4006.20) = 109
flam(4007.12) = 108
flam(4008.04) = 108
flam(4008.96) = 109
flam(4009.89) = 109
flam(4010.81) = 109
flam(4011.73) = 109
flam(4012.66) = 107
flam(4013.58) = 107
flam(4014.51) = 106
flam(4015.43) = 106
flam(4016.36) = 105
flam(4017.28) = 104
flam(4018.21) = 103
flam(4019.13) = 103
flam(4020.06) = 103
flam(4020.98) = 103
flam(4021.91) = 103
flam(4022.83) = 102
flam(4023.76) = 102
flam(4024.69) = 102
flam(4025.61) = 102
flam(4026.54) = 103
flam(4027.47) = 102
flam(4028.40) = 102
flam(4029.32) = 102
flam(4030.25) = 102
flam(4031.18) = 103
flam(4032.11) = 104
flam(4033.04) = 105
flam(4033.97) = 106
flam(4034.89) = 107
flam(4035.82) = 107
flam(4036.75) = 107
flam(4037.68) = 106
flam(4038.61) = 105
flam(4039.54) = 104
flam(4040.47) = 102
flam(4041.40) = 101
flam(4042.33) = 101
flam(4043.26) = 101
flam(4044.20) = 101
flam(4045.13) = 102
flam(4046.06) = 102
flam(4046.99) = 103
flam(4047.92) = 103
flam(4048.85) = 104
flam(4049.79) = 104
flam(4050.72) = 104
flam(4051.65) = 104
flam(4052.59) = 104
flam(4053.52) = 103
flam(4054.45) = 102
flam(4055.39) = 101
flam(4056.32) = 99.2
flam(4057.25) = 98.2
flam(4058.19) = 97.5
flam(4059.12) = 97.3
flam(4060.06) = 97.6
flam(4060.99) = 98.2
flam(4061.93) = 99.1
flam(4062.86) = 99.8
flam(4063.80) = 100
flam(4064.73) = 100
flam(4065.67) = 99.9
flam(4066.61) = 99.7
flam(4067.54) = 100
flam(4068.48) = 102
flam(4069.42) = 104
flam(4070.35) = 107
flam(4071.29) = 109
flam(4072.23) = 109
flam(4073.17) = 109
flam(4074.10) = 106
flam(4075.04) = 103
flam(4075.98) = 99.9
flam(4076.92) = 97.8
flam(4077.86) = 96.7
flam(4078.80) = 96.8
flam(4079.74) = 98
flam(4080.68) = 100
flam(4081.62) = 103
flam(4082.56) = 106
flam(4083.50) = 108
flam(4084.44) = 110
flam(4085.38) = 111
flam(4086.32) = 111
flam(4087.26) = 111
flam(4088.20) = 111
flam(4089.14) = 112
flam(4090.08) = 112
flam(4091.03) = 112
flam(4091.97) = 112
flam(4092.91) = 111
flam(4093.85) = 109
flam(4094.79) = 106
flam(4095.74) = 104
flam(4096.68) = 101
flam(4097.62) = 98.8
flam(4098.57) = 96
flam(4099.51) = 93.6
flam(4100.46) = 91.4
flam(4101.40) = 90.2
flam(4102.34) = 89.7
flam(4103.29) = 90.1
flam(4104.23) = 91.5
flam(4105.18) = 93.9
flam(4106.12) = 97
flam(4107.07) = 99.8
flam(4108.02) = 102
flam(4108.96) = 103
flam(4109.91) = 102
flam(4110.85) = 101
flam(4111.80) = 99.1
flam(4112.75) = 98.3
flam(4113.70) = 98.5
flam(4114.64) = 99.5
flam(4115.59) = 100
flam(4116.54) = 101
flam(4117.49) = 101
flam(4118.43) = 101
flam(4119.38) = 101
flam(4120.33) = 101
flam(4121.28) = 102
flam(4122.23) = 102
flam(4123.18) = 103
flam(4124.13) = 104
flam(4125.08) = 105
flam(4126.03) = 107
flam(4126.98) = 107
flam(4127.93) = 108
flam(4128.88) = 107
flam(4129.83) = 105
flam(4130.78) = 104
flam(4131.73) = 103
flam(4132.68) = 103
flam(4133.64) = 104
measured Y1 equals 69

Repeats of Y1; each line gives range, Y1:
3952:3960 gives 74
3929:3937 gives 32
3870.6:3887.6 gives 49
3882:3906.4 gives 63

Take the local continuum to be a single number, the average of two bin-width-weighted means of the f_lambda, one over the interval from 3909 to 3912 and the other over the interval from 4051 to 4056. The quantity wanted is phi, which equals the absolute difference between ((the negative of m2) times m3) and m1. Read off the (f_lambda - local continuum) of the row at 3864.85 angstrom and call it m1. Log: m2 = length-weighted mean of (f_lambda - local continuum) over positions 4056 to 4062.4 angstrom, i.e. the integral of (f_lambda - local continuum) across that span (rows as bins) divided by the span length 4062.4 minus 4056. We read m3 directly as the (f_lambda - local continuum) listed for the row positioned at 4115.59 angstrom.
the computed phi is 50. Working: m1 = -39.9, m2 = 9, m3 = 10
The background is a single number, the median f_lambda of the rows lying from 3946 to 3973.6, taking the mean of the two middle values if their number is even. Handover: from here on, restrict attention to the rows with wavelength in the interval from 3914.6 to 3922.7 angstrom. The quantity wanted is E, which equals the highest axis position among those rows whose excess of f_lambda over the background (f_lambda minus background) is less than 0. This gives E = 3922.22 angstrom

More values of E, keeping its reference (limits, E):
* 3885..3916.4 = 3892.53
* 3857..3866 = 3865.74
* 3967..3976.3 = 3974.95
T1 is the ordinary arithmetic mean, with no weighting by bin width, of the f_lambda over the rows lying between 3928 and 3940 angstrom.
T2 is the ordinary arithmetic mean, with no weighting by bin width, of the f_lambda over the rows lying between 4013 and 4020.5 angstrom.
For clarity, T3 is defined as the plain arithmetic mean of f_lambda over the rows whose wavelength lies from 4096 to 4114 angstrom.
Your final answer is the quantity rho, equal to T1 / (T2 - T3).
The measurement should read 4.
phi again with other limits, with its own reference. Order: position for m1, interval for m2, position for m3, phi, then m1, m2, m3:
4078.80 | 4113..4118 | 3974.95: 299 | 7.3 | 10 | -29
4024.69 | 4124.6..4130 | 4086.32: 379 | 12.5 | 17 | 21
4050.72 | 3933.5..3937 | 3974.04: 2096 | 14.5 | -59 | -35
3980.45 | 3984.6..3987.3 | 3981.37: 5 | -7.0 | 0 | -5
